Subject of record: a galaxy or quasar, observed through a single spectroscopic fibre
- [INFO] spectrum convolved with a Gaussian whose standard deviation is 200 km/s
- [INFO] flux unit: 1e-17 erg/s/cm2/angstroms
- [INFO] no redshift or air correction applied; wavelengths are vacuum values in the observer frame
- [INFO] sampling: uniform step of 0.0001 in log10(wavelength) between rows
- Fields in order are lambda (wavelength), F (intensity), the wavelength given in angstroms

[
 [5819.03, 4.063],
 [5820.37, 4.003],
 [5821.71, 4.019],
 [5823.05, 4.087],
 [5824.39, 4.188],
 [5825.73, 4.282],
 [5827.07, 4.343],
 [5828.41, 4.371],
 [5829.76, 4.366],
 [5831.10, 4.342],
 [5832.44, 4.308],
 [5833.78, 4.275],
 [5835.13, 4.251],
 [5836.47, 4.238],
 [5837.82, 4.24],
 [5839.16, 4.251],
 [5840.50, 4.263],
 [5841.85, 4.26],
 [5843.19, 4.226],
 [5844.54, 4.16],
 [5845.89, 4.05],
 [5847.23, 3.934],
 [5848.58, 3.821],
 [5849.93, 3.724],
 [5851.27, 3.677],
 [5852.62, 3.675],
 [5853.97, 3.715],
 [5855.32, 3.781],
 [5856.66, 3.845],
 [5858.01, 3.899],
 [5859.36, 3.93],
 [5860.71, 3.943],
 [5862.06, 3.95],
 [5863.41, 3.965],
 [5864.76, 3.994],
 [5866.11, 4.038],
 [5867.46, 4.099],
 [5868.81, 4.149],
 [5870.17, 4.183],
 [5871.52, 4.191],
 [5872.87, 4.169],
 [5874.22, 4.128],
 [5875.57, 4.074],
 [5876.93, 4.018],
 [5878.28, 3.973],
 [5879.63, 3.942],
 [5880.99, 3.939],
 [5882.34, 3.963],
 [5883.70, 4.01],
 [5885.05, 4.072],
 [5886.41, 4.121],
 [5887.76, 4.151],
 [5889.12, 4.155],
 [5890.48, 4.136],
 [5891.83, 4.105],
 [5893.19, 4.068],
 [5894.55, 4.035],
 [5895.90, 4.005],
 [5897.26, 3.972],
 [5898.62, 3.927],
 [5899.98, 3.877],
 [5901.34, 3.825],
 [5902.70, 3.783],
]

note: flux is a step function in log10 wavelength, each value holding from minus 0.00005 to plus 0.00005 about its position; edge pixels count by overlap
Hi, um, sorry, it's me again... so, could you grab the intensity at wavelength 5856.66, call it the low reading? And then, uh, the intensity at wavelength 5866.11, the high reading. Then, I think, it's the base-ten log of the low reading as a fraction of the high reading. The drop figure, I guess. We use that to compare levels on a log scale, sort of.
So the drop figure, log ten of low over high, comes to -0.02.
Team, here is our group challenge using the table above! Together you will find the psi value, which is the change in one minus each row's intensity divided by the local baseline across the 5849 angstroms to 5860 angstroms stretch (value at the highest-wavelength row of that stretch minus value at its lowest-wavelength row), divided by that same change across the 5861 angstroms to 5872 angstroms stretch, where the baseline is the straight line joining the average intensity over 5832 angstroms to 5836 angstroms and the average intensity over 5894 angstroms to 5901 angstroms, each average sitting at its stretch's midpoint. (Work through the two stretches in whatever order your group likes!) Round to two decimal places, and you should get 0.85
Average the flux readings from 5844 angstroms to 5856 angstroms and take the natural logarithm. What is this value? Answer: 1.34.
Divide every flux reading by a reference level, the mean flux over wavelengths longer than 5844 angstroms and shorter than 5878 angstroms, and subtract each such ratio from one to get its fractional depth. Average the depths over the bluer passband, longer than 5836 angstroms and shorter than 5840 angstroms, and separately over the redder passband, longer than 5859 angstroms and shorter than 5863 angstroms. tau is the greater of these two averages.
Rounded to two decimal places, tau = 0.01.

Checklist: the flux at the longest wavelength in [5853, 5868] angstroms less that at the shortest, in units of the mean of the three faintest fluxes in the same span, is 0.10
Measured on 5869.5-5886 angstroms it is -0.03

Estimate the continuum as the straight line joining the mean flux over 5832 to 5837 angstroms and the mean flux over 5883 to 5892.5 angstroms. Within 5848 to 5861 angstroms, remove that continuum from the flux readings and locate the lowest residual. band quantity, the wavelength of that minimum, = 5851.27 angstroms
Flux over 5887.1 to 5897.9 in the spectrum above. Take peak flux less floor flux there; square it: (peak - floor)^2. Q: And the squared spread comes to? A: 0.033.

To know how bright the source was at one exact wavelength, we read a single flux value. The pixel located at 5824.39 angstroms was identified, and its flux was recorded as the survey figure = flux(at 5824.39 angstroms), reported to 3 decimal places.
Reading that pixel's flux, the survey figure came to 4.188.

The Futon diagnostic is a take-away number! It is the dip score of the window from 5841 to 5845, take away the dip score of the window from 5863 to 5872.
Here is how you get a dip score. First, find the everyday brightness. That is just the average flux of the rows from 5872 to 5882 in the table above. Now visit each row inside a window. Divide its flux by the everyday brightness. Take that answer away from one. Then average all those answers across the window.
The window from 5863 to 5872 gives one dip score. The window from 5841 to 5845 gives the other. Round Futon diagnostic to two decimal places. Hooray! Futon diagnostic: -0.03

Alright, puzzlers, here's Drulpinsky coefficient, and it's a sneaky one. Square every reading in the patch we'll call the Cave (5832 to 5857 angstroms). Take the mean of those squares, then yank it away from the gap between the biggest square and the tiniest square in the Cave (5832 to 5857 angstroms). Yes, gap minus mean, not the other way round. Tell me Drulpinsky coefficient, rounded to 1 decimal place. -11.3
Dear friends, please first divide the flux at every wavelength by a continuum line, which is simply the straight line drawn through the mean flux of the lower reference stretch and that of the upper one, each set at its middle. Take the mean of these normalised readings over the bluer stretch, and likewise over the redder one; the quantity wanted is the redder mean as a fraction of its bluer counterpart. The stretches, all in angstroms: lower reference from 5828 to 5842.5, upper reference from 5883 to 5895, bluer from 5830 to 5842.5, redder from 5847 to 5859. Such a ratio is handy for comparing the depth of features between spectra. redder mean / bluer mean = 0.90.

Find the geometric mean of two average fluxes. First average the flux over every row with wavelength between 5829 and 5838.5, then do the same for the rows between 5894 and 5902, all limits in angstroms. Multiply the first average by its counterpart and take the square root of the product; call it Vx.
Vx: 4.11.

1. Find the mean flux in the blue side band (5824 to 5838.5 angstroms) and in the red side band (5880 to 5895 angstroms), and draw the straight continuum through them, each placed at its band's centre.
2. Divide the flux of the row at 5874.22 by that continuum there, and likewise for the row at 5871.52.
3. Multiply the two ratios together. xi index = 1.02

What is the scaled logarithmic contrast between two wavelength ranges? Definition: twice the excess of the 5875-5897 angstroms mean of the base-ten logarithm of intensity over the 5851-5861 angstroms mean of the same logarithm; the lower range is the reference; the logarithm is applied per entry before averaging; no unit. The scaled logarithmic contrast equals 0.053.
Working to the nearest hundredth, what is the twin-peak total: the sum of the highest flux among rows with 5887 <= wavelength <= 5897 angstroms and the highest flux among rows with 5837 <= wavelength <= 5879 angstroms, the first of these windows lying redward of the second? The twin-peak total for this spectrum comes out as 8.42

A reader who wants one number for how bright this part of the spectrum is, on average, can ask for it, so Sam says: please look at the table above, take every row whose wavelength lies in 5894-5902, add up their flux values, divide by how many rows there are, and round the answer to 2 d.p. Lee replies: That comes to 3.94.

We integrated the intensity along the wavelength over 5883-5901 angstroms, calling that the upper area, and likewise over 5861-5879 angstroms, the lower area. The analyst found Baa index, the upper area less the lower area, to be 0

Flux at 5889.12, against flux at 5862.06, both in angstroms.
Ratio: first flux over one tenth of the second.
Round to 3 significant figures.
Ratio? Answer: 10.5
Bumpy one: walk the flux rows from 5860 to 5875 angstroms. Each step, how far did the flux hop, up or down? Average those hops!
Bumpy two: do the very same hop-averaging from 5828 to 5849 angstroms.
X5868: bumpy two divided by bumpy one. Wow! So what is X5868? 1.29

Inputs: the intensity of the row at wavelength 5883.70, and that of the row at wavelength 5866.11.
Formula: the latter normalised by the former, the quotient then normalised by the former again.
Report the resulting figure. 0.25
